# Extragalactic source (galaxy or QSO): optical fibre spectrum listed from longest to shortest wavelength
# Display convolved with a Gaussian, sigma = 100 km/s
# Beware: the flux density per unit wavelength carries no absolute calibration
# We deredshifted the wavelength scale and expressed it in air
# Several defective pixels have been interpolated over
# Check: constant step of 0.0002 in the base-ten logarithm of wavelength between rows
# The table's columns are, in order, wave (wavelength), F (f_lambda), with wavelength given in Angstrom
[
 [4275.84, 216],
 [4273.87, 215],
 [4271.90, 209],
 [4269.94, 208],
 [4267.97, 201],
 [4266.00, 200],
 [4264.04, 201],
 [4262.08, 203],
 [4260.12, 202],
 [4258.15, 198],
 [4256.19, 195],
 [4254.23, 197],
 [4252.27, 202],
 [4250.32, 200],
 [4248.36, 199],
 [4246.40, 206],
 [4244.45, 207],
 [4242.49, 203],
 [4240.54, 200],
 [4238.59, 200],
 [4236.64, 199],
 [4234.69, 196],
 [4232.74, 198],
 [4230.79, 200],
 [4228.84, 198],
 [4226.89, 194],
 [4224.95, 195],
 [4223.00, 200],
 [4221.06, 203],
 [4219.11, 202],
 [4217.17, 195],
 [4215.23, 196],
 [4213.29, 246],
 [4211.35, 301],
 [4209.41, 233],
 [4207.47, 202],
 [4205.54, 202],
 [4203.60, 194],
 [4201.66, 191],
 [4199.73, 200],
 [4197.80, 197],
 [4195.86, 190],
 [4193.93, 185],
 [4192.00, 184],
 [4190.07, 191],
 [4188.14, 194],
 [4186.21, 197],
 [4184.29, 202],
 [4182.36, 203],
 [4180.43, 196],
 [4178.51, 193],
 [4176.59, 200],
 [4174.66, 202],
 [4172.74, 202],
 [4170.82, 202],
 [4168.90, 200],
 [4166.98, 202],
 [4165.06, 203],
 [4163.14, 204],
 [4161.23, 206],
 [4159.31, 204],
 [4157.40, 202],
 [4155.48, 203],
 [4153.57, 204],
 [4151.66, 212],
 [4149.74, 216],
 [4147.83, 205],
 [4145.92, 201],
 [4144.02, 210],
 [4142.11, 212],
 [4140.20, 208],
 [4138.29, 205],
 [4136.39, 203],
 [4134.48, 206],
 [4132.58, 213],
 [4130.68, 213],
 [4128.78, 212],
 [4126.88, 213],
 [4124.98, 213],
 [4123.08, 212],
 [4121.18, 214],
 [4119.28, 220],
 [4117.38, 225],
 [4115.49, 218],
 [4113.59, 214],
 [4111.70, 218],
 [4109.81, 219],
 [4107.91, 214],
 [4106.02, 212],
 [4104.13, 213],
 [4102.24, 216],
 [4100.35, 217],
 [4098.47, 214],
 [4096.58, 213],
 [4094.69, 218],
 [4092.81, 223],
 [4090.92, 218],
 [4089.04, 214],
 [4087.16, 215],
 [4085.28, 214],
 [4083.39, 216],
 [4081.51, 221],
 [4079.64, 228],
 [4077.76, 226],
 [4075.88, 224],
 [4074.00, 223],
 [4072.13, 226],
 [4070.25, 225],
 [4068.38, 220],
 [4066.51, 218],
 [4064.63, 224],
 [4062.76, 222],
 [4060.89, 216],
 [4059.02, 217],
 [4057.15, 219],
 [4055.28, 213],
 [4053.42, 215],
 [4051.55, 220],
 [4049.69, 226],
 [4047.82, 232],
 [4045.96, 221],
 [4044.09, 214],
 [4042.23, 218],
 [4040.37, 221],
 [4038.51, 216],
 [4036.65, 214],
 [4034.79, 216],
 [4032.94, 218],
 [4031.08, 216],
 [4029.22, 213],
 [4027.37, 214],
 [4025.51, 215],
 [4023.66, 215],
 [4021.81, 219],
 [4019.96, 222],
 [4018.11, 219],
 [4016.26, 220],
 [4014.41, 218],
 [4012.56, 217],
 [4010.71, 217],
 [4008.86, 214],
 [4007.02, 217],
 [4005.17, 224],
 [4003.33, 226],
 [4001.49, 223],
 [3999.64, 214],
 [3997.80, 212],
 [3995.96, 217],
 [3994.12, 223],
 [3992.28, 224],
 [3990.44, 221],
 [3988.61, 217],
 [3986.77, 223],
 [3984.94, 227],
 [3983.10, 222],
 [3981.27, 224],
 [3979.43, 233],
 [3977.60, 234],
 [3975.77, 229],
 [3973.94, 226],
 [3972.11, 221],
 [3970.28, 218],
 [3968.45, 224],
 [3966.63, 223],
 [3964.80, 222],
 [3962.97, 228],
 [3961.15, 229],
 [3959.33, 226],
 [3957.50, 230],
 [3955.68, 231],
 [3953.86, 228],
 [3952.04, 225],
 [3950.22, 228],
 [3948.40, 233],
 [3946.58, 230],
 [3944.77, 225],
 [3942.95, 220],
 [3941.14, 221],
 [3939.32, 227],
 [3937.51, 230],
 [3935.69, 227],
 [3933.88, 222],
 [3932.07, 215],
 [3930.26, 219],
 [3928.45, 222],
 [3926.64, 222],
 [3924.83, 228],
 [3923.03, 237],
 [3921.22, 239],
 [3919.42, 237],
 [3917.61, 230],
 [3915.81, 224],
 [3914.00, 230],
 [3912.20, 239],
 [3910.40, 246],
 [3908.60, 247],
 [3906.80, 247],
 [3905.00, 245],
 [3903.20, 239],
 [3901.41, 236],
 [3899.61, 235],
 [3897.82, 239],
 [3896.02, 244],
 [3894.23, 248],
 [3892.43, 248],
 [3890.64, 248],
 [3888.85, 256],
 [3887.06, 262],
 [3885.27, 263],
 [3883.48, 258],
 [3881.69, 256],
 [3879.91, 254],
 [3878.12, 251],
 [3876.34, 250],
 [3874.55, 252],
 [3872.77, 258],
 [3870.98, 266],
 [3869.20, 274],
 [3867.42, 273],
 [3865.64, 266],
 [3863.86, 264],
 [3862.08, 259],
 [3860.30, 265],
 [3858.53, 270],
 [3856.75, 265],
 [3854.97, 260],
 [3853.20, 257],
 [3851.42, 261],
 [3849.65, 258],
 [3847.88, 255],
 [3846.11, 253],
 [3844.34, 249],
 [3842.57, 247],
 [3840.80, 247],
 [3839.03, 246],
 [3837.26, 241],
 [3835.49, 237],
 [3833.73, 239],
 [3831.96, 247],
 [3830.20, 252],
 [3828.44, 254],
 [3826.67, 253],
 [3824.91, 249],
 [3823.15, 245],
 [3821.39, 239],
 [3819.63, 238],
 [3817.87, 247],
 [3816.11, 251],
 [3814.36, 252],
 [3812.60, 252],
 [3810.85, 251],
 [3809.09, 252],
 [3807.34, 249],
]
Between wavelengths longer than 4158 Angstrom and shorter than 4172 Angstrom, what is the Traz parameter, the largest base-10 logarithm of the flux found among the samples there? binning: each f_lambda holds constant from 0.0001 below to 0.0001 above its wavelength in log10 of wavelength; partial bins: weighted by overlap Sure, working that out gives 2.31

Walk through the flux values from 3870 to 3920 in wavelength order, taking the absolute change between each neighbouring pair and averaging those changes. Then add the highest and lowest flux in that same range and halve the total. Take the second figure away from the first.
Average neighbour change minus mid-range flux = -241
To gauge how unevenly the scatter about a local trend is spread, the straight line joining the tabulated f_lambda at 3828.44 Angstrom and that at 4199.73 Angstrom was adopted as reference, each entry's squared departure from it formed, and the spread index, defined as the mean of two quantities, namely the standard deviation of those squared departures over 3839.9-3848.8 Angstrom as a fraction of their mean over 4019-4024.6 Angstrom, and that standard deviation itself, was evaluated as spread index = 5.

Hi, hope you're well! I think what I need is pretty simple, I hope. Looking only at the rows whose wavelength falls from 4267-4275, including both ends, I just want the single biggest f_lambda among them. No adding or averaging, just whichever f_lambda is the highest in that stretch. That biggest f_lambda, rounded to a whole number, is 215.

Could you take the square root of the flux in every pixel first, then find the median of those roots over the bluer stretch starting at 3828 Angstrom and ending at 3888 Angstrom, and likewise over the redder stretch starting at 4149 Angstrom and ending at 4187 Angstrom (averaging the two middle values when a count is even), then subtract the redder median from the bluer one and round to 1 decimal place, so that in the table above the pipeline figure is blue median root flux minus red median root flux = 1.8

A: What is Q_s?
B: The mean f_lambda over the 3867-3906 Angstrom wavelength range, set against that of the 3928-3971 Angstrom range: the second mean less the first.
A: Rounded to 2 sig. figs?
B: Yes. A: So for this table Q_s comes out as -27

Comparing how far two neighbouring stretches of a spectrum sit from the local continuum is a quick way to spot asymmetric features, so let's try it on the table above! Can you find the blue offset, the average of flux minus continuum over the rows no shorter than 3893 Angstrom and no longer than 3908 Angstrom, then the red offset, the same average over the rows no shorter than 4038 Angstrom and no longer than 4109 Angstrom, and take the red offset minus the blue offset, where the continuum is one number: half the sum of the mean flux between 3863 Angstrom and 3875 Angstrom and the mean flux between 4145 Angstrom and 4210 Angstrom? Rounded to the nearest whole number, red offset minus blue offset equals -23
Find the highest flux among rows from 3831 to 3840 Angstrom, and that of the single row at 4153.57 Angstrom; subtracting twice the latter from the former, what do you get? -161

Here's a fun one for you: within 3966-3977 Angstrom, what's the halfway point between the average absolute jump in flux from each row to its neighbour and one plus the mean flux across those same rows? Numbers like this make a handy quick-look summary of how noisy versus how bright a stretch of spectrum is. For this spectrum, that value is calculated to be 114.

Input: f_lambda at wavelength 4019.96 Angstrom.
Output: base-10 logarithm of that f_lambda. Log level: 2.35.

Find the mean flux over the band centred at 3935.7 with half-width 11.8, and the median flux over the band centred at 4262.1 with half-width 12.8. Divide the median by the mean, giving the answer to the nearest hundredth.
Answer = 0.90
